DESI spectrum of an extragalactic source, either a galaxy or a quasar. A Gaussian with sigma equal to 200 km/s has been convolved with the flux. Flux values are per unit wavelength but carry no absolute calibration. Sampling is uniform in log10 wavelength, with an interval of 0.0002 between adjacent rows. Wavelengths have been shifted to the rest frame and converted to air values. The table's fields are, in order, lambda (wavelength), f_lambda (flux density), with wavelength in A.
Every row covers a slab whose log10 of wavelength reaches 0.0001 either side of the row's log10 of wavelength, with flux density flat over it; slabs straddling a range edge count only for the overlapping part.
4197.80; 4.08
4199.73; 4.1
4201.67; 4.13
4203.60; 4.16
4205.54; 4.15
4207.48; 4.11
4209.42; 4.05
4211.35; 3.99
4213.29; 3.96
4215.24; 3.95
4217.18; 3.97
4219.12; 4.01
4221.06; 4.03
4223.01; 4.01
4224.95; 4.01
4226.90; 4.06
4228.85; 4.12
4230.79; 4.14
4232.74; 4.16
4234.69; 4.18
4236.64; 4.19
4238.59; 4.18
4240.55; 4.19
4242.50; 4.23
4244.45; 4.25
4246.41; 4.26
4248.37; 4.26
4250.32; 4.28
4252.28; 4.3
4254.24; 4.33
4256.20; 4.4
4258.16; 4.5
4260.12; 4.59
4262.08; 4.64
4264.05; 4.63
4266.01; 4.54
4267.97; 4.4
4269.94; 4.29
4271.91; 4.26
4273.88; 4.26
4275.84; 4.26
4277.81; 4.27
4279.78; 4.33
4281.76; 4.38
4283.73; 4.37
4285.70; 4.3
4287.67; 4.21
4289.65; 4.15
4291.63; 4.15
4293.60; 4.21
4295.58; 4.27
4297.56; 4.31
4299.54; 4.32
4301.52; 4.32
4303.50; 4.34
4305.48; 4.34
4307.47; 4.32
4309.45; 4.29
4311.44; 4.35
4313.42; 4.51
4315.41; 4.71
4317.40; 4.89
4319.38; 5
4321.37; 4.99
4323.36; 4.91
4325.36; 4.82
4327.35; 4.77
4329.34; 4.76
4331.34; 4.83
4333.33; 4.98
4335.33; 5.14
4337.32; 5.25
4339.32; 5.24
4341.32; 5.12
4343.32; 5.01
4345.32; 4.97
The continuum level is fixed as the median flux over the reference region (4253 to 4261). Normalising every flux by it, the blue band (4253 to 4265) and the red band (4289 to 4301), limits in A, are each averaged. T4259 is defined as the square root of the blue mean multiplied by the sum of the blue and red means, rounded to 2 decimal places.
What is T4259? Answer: 1.41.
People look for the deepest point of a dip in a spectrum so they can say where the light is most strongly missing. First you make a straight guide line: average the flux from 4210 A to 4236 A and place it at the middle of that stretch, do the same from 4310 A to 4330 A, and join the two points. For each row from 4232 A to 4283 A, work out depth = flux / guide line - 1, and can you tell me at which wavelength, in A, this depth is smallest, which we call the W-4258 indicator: 4277.81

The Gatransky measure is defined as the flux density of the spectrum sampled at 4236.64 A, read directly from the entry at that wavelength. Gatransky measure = 4.19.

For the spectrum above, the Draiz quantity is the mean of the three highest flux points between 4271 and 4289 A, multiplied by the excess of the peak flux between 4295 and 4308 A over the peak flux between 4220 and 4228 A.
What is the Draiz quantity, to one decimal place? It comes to 1.2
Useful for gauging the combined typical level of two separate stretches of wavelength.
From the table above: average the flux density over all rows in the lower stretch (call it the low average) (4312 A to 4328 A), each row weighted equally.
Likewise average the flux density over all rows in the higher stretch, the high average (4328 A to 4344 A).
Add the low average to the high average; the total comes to 9.9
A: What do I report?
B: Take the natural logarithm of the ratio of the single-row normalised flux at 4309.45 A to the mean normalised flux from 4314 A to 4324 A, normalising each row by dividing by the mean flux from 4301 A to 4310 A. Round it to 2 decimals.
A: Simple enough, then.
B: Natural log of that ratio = -0.13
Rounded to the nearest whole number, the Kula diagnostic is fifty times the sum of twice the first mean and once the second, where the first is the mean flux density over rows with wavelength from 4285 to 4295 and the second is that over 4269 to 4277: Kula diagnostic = 634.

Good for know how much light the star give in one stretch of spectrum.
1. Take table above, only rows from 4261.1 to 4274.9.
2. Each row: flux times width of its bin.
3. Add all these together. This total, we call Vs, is 61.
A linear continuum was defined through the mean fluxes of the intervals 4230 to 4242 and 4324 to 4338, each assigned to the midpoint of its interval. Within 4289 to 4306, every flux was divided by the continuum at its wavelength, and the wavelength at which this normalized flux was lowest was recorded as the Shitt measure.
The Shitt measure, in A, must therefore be 4291.63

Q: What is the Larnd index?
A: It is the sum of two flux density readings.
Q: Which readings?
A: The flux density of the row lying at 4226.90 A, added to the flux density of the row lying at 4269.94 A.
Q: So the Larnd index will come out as 8.35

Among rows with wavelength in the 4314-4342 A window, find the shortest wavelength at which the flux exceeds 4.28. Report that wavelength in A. 4315.41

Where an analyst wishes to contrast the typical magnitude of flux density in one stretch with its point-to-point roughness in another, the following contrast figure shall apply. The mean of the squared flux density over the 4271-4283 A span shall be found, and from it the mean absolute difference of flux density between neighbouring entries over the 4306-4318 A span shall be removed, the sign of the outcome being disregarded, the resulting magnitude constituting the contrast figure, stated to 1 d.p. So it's 18.3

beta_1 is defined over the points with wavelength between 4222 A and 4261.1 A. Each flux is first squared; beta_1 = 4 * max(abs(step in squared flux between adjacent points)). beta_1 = 3.6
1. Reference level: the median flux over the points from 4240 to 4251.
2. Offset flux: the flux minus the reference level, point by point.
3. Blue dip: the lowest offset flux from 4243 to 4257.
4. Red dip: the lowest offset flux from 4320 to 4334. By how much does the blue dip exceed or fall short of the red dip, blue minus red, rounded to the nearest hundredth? -0.51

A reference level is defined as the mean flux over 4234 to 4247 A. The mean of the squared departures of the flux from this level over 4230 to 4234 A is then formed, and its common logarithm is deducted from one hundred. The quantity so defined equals 102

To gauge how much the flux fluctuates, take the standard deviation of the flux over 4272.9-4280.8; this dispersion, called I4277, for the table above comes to 0.03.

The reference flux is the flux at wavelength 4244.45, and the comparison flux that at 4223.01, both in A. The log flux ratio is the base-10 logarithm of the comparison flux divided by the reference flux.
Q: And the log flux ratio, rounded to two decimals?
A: -0.03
